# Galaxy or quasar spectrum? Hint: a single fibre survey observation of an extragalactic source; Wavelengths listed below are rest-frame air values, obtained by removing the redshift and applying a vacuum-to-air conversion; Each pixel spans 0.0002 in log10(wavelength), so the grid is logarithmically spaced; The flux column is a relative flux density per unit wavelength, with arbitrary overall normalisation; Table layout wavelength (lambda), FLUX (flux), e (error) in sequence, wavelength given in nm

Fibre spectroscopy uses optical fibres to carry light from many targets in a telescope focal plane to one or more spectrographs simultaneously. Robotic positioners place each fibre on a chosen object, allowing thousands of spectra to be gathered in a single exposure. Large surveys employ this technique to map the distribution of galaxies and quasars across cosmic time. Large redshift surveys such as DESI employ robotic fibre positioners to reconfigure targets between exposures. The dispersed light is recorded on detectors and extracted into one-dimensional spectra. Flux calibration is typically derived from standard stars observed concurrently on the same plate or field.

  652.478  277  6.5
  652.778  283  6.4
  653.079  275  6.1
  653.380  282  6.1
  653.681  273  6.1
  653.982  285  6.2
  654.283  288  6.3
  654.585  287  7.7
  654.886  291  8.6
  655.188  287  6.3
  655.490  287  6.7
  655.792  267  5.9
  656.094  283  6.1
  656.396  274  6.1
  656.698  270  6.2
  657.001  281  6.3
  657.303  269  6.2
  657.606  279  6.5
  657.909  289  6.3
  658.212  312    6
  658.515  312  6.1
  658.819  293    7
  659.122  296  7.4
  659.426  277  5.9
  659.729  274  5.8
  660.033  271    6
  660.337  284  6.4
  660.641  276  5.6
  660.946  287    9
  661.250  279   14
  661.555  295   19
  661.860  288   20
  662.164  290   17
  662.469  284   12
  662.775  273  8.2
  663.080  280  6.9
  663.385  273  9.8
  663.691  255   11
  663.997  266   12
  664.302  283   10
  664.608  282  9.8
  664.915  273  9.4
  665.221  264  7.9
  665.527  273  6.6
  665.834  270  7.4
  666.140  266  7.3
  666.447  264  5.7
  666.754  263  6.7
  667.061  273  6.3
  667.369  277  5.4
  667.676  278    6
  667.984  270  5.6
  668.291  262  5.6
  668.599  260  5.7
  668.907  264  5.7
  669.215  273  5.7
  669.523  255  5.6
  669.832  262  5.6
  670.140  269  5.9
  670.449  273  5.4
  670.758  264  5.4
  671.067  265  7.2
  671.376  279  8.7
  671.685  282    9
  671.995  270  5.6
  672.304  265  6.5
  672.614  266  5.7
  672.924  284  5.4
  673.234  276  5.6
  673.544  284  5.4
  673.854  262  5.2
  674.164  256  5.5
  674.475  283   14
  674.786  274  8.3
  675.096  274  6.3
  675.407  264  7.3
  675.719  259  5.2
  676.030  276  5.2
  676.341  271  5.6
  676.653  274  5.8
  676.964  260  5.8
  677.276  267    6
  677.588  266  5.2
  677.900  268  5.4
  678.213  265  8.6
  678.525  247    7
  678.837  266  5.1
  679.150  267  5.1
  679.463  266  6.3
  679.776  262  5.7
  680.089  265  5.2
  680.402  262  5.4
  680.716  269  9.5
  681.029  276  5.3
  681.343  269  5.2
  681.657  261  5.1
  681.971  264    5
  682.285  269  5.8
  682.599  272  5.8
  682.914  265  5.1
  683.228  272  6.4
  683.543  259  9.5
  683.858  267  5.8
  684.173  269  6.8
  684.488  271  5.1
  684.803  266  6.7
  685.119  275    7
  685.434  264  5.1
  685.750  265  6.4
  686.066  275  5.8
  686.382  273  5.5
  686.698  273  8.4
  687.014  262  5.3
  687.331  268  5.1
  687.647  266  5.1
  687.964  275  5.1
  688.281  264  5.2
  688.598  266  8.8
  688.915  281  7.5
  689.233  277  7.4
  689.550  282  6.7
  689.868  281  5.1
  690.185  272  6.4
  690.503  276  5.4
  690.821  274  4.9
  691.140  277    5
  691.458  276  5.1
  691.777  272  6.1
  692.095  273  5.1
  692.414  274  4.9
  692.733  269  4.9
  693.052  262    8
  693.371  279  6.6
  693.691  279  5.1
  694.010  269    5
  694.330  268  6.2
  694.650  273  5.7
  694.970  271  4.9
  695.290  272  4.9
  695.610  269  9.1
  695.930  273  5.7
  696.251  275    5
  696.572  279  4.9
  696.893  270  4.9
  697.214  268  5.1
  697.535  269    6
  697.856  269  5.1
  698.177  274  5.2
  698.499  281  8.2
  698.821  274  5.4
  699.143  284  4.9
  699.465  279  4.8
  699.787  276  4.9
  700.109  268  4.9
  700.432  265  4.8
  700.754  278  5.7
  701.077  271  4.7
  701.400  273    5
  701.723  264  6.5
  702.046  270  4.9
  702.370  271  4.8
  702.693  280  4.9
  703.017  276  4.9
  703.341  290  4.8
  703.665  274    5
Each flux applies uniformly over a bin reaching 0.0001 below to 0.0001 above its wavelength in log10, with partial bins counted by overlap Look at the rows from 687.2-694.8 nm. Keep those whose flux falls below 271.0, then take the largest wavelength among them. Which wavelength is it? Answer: 694.330 nm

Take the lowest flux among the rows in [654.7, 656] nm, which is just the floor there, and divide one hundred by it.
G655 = 0.375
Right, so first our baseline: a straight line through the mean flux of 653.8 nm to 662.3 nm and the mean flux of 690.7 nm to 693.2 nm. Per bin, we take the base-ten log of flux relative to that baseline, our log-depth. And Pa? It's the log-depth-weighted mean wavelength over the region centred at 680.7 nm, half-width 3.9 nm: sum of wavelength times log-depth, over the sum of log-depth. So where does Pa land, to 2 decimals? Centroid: 680.15 nm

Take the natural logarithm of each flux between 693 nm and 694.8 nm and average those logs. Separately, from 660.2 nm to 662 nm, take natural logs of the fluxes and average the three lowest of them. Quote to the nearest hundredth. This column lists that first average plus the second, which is 11.24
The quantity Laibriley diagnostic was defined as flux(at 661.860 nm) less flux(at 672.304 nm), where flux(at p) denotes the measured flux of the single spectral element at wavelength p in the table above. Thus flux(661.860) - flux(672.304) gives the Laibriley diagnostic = 23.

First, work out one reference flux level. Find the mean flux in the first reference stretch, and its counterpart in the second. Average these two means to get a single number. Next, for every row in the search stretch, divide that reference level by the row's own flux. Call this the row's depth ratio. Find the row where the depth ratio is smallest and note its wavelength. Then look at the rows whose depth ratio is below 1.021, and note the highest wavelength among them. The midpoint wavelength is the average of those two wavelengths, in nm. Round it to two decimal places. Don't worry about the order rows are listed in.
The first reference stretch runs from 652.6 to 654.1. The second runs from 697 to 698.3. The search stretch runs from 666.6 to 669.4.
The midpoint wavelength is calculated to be 668.45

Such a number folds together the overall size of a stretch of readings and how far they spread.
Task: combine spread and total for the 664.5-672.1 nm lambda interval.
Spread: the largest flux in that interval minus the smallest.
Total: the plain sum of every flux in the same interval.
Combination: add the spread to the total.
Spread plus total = 6758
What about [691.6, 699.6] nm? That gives 6847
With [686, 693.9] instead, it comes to 6846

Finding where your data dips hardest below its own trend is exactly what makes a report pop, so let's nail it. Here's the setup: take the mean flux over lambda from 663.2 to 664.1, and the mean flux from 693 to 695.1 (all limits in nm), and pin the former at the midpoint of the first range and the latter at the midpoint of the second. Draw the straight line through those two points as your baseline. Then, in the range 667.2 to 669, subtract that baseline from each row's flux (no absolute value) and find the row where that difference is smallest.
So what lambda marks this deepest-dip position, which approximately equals 668.599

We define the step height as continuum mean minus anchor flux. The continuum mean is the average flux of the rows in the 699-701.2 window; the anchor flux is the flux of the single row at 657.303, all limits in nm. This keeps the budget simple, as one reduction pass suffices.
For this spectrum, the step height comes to 5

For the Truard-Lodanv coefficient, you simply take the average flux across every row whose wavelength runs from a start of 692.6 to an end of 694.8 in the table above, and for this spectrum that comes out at 271.3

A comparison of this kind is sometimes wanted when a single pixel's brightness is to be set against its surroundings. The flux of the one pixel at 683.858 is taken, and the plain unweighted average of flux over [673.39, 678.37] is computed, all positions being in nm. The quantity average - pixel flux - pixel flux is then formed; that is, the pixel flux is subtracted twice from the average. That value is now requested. -265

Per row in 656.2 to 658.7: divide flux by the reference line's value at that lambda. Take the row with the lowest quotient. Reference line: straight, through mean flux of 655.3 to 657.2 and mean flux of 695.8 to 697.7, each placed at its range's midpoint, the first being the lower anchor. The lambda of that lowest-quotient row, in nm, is 657.303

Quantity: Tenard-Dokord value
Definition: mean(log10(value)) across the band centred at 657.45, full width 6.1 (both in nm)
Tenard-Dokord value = 2.45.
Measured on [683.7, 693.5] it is 2.43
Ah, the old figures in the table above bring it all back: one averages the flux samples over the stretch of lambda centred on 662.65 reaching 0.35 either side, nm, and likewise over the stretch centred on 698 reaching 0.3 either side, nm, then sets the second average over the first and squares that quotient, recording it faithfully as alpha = 0.95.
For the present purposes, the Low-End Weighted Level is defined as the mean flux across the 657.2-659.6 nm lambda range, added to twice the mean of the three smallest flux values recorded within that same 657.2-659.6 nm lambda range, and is 841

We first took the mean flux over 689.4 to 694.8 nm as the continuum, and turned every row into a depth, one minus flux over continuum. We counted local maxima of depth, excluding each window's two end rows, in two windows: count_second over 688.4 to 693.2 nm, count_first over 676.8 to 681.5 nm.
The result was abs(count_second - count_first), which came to 0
